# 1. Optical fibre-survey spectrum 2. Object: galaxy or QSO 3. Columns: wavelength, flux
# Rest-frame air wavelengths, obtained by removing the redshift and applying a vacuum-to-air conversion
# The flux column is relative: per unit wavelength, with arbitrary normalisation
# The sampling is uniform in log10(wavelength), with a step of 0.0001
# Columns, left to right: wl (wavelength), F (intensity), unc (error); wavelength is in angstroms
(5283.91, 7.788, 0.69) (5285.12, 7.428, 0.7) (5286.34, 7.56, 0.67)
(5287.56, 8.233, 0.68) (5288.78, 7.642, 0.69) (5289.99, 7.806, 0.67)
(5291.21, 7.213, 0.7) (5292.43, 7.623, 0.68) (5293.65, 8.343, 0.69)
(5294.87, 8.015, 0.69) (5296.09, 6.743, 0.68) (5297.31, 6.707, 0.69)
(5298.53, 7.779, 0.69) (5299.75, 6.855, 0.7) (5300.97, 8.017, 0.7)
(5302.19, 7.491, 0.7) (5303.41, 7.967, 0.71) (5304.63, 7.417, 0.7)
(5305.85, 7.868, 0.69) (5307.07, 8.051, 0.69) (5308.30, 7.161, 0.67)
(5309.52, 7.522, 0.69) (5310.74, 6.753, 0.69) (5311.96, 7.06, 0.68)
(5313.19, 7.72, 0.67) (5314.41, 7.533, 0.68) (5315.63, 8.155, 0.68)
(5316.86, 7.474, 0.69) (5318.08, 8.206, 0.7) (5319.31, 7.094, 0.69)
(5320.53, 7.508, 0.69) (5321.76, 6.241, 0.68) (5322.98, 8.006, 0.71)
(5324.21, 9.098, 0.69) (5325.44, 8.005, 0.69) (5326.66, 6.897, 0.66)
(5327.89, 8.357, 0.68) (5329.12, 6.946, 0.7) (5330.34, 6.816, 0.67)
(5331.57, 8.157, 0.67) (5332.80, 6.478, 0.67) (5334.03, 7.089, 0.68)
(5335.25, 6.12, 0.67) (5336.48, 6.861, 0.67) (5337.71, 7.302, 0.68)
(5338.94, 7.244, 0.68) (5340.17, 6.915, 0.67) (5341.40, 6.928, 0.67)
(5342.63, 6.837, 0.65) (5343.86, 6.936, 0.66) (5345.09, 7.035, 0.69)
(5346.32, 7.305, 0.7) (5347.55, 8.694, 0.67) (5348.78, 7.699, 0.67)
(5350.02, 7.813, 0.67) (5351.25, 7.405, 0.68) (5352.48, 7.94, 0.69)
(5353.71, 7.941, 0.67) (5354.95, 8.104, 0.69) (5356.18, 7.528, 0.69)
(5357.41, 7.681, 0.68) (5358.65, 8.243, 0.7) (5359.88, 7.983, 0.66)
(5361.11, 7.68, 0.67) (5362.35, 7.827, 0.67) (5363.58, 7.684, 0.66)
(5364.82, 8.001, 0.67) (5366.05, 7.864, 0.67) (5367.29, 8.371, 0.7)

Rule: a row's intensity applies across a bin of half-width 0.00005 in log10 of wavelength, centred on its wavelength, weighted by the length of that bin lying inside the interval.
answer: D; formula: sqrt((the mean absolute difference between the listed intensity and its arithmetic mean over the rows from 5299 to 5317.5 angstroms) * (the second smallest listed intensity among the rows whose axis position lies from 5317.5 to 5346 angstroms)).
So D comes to 1.5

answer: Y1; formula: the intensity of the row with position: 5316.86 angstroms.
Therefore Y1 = 7.474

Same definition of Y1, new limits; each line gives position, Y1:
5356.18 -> 7.528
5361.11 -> 7.68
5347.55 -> 8.694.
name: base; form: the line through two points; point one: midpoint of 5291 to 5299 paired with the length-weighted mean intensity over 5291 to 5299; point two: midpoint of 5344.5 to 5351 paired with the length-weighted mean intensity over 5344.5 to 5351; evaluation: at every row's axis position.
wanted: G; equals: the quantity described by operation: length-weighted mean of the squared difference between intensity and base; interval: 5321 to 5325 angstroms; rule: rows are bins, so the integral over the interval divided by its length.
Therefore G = 1.3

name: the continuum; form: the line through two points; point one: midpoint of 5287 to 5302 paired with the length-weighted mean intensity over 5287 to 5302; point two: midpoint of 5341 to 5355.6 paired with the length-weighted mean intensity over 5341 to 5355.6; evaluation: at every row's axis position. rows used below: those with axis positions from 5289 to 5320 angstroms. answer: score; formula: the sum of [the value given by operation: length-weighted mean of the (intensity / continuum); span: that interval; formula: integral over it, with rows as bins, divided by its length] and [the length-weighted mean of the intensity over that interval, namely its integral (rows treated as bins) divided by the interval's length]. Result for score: 8.5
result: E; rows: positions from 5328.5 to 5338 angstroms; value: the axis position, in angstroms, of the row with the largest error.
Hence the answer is 5329.12 angstroms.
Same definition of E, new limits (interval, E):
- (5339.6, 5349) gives 5346.32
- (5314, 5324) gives 5322.98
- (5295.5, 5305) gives 5303.41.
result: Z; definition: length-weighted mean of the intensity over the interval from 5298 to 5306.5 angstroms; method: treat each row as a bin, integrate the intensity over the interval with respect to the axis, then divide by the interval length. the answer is 7.63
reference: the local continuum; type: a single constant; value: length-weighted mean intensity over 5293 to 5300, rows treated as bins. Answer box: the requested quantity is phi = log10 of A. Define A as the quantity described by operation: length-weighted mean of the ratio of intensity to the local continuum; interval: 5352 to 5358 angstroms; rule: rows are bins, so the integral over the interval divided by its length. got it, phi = 0.023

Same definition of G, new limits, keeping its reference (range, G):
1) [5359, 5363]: 0.0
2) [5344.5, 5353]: 0.2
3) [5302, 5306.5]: 0.1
